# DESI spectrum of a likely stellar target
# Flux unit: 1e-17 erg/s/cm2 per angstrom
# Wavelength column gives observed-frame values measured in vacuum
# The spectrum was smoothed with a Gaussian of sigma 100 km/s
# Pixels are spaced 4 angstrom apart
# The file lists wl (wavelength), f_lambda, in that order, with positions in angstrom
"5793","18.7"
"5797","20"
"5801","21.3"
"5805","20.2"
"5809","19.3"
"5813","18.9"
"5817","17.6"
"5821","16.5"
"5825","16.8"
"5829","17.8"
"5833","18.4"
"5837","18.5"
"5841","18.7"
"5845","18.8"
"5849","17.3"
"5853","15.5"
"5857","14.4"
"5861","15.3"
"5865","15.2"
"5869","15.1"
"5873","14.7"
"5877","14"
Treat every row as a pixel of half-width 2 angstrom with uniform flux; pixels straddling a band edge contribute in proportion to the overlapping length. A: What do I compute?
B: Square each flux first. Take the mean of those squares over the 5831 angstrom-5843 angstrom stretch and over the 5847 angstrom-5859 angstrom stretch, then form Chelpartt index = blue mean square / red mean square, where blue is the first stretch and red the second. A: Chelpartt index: 1.38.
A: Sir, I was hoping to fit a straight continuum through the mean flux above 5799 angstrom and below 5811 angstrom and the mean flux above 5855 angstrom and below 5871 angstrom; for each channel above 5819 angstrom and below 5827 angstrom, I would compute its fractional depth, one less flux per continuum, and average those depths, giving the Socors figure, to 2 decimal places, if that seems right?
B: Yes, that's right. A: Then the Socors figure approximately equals 0.11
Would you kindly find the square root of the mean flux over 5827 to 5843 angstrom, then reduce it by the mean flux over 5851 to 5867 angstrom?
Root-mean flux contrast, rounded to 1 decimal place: -10.8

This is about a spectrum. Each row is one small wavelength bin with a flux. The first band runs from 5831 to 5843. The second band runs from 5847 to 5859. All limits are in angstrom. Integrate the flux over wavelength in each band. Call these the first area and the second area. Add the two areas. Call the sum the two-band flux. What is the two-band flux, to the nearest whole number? 411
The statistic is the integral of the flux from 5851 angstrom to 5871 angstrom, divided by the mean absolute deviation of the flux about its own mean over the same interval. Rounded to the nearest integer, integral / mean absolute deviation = 1079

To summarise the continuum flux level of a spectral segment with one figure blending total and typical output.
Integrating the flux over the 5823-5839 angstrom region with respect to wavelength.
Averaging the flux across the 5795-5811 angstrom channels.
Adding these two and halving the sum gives 153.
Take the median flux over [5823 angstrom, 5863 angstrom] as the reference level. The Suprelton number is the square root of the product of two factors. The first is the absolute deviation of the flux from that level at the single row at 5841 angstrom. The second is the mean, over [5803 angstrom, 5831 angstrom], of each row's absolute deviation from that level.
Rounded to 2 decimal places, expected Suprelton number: 1.14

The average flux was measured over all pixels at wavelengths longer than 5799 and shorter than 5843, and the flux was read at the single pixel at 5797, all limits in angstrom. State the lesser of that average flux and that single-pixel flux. 18.5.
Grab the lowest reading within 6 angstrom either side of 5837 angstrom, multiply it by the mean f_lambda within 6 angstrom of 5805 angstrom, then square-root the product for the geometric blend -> 19.3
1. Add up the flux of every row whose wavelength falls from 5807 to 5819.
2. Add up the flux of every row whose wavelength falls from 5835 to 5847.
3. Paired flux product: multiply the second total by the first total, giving 3125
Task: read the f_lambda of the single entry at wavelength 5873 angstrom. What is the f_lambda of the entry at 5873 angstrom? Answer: 14.7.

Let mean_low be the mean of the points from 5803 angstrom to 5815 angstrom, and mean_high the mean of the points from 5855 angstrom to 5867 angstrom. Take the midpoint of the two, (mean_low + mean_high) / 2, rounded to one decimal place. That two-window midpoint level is 17.2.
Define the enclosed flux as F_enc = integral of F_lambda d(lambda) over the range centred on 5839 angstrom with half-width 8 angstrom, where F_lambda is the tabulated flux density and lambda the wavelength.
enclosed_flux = 298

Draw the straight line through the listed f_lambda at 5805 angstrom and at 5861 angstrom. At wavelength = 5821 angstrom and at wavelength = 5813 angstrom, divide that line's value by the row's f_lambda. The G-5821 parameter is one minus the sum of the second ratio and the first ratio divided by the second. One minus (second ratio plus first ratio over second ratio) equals -1.136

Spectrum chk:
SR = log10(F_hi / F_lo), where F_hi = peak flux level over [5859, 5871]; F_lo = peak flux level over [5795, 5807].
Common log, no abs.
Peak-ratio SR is -0.144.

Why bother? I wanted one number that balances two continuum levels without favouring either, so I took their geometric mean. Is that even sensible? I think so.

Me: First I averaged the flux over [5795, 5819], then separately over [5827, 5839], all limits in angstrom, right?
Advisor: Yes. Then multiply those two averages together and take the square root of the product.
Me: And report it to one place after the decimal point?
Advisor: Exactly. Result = 18.9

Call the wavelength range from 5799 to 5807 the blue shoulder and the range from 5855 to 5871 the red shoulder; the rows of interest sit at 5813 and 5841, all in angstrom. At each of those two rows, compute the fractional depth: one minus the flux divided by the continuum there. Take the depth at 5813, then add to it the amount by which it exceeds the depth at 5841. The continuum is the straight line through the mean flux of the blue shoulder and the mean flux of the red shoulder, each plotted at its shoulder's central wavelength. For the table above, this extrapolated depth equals 0.18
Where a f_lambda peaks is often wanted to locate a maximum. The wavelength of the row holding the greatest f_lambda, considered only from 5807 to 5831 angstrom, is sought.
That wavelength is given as 5809 angstrom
